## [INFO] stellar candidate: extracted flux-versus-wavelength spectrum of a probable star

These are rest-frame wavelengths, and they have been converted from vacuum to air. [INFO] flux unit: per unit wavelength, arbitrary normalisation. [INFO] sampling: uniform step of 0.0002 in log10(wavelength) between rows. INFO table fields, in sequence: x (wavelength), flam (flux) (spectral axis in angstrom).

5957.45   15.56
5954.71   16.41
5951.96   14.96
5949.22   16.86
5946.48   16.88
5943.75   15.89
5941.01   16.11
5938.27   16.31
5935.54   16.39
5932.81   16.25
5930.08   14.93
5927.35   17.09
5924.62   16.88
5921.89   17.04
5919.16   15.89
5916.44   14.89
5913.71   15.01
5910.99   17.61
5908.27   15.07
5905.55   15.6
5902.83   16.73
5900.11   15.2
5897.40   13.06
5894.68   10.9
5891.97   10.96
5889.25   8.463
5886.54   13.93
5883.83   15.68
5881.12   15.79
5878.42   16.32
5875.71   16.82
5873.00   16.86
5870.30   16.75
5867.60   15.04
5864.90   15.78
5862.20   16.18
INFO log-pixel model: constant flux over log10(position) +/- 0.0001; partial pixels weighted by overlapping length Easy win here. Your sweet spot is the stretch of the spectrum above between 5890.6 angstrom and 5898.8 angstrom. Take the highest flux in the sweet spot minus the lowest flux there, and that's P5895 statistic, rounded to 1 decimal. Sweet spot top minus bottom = 2.2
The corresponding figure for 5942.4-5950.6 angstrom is 1.0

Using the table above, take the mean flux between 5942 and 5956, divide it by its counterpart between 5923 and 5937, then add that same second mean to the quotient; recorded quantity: 17.3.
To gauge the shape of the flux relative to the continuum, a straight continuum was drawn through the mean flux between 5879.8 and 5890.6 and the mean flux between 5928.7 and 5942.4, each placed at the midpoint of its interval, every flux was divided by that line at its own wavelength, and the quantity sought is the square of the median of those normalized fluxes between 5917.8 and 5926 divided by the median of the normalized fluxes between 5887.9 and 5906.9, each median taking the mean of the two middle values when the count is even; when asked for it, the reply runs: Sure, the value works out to 1.29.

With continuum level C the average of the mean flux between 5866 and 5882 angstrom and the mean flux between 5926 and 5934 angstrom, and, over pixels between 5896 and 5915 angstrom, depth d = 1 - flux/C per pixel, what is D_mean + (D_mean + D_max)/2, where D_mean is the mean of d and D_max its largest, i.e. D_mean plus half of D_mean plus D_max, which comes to 0.16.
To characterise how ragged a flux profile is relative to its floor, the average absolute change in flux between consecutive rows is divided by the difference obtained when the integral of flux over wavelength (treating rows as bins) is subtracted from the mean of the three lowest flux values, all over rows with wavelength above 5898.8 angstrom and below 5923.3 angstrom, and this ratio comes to -0.0035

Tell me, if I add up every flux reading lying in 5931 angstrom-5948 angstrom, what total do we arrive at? 98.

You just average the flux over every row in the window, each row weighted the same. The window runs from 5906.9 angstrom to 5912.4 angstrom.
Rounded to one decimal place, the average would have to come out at 16.3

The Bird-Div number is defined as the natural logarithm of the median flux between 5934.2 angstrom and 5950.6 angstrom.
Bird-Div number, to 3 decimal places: 2.794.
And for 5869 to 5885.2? 2.805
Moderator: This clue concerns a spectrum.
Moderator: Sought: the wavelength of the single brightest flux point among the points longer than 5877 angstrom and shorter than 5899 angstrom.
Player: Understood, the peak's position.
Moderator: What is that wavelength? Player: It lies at 5878.42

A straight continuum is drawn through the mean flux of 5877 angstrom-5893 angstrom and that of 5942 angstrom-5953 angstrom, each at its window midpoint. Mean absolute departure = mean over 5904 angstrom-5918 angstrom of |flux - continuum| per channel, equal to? 1.0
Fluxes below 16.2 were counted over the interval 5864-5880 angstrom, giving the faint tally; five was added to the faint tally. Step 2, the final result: 7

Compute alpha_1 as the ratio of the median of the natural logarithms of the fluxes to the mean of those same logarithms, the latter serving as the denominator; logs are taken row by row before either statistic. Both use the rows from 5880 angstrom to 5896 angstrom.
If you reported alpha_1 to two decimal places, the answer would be 1.00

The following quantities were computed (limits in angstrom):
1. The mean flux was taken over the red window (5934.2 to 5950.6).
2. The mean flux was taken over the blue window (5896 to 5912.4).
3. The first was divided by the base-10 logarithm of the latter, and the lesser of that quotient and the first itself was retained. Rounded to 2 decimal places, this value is 13.77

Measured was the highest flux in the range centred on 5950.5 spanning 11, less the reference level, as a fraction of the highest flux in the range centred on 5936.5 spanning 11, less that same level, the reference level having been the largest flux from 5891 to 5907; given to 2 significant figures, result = -0.44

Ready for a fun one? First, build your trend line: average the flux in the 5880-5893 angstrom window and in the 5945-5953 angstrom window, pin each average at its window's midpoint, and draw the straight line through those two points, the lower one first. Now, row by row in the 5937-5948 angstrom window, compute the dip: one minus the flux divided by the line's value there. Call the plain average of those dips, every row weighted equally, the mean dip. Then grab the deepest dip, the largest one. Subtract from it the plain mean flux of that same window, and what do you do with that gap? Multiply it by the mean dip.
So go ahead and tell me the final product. 0.4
